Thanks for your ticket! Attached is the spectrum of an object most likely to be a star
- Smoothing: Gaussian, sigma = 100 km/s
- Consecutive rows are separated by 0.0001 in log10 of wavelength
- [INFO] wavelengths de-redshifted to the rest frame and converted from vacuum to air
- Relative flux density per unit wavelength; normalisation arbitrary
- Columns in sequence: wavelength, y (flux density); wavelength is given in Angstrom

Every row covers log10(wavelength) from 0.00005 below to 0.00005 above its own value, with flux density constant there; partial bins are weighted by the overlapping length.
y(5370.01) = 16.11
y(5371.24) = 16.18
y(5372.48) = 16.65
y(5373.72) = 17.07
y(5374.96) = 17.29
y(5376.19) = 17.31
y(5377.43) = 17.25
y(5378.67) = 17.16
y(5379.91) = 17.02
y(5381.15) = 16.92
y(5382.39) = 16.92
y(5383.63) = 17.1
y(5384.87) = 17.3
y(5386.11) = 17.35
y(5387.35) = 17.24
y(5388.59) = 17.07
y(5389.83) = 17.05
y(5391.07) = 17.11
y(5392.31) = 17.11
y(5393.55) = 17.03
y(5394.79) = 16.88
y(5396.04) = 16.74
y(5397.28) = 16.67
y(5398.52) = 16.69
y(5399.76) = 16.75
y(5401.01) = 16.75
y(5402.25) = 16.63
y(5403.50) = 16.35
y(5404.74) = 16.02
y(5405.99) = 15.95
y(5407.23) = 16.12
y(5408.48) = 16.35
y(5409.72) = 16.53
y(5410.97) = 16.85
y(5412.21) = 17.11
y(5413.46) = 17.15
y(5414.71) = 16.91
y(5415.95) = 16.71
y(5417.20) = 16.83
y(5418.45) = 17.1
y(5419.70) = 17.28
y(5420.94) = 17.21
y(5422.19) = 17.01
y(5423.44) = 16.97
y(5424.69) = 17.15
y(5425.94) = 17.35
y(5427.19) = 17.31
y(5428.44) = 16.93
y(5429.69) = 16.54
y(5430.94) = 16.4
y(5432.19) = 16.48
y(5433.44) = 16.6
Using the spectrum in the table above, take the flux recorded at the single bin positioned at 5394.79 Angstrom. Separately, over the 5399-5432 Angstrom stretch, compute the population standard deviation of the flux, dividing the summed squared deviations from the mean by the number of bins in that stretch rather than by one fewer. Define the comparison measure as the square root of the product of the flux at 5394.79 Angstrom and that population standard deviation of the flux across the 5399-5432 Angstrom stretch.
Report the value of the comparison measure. 2.58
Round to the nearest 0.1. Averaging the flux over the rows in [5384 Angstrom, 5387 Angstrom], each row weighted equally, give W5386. 17.3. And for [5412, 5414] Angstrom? 17.1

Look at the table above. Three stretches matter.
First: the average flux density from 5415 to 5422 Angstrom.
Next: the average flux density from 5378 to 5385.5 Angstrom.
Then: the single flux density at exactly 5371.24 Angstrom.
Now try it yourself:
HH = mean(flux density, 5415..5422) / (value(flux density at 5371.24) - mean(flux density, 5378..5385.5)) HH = -19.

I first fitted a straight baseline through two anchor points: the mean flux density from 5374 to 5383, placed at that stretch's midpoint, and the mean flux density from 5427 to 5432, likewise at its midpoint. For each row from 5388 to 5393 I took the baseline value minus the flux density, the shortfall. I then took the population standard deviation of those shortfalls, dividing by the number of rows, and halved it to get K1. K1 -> 0.02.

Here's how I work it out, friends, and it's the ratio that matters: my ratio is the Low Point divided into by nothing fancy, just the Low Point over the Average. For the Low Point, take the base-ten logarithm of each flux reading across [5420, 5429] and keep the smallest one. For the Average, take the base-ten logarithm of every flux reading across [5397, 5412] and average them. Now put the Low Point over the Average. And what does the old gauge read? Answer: 1.01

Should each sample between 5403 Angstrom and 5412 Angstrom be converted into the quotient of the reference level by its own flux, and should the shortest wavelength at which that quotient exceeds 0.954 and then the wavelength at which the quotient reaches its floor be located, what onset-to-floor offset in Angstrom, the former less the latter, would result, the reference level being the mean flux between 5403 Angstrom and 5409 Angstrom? -7.5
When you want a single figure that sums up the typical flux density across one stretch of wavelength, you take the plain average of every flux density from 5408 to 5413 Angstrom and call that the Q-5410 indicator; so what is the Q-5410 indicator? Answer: 16.7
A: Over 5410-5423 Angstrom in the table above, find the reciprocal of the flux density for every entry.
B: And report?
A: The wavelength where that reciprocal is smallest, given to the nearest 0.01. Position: 5419.70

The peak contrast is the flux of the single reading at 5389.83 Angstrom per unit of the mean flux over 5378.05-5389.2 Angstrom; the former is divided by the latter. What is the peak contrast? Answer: 0.996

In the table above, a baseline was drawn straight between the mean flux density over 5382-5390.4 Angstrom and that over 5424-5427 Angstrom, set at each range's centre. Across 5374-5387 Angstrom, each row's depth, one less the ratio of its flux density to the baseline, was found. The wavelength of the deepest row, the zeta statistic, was 5382.39 Angstrom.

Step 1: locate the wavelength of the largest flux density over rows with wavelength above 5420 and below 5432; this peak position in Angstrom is 5425.94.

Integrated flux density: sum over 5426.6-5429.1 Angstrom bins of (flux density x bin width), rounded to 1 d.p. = 42.8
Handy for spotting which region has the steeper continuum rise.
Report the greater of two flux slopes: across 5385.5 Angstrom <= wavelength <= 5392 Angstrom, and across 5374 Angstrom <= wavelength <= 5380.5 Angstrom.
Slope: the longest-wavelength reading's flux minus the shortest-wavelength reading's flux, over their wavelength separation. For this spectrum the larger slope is -0.048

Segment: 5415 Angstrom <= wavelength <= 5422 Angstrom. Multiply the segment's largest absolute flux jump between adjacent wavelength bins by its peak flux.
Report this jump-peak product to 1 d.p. 4.7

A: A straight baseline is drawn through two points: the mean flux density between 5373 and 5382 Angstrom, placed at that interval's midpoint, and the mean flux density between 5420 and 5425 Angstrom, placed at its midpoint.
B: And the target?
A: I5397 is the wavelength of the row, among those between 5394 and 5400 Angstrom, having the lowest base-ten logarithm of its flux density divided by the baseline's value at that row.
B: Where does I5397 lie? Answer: 5397.28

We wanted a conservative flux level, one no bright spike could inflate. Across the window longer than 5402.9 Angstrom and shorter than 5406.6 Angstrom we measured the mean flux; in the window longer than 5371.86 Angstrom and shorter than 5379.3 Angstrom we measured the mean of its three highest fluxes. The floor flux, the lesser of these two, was 16.1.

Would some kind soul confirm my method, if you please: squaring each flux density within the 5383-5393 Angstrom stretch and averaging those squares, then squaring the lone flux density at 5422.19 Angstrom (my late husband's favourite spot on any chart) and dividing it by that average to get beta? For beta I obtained 0.98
